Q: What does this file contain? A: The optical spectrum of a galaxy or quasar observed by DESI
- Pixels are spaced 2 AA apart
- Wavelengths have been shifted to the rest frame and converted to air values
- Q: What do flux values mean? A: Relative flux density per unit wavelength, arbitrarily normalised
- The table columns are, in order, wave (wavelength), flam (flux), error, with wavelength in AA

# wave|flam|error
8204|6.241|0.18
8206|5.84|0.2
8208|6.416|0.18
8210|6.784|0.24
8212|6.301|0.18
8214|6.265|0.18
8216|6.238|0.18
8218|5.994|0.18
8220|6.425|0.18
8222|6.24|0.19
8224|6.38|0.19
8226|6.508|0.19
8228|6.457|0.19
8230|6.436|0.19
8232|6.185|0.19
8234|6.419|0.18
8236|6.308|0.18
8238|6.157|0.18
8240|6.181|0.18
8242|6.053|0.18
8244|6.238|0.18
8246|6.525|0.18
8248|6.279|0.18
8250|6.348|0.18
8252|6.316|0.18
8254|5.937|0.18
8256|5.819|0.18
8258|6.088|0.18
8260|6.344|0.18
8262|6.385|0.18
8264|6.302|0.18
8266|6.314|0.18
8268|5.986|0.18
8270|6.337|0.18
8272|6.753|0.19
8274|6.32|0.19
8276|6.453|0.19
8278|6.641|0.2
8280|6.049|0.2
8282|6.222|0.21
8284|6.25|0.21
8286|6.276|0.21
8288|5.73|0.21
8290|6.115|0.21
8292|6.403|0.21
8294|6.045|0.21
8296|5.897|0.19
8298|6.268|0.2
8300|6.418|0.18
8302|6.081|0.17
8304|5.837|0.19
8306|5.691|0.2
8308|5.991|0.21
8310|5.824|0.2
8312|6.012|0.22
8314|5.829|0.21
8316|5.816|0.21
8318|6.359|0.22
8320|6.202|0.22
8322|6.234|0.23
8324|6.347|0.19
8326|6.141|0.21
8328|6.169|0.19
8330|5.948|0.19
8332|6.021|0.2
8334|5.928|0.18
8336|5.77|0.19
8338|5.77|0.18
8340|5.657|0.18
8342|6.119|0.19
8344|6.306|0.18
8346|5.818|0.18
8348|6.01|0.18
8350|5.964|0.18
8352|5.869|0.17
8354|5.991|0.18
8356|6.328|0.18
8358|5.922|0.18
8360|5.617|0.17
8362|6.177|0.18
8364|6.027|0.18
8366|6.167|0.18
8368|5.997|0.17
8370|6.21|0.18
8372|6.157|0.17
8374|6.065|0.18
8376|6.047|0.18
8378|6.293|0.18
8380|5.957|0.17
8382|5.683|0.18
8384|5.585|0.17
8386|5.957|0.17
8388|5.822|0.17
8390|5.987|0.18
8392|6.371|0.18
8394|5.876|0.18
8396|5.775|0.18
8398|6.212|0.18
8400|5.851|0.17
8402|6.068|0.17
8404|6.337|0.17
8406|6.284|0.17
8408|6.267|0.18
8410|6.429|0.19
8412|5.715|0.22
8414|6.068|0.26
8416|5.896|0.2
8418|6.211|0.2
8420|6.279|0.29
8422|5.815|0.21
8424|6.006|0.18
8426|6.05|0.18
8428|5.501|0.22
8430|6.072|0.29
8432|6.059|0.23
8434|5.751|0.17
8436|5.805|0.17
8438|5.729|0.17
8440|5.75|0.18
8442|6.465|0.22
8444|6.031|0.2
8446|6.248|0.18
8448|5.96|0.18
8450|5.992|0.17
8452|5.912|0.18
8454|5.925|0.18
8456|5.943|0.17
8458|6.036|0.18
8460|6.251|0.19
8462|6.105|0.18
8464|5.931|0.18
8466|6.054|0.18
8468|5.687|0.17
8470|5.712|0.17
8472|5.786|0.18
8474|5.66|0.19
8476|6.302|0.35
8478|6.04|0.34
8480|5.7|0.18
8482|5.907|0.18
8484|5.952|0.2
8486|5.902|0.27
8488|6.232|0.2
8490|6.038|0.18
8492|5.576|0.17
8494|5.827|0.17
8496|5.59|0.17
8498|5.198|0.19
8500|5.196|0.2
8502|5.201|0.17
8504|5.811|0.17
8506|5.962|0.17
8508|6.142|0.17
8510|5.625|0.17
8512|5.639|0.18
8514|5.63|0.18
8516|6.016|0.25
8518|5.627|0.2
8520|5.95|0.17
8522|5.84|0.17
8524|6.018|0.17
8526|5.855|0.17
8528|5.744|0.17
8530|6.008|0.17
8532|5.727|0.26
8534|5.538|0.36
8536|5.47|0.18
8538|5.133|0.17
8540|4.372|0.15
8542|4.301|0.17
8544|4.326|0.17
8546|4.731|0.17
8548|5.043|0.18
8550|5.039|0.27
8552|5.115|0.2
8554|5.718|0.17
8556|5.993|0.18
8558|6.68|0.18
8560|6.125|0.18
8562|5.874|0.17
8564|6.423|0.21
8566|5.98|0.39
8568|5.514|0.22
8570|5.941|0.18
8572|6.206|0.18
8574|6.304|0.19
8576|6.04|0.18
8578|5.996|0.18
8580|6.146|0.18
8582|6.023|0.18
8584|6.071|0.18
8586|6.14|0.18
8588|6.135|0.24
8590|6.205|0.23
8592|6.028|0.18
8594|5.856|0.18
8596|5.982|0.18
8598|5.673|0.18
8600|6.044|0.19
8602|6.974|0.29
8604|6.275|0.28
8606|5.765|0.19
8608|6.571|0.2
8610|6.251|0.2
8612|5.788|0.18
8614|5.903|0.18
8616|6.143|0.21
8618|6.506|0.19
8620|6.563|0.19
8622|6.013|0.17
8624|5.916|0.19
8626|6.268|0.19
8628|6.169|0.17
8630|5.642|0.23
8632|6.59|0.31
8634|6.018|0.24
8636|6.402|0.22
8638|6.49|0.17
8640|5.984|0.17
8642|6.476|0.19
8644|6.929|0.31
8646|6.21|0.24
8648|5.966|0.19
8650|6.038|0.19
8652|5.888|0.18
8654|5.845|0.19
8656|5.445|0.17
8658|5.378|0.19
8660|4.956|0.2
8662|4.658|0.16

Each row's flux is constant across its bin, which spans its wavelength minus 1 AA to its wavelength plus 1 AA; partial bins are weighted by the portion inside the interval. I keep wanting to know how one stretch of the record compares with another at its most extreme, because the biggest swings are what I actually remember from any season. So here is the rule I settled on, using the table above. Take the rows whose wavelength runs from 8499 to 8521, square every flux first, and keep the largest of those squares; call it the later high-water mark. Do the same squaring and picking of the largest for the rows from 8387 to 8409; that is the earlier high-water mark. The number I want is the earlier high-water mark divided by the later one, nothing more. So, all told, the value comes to 1.08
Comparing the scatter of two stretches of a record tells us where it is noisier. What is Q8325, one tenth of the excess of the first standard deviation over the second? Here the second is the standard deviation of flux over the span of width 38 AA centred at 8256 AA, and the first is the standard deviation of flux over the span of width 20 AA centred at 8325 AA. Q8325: -0.003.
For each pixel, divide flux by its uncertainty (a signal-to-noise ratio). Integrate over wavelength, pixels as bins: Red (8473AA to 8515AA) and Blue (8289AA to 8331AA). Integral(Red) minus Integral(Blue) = -2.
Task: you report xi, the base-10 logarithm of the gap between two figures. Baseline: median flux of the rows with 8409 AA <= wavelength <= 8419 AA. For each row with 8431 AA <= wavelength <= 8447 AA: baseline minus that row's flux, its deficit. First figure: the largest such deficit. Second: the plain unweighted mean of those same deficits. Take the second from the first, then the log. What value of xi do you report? -0.60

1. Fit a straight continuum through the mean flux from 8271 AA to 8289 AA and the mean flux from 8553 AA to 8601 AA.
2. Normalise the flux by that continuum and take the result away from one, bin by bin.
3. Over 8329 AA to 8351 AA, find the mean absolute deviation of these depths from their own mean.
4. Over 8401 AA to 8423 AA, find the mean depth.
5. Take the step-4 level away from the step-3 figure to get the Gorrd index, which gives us 0.01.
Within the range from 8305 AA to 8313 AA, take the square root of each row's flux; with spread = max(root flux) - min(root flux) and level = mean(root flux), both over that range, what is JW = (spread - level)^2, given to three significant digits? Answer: 5.56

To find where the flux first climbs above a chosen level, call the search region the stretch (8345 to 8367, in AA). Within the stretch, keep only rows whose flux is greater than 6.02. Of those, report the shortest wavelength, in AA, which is 8356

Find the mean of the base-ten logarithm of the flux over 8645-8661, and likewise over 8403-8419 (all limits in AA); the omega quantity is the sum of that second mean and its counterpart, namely 1.54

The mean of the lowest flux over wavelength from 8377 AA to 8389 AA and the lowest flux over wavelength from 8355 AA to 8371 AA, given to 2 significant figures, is 5.6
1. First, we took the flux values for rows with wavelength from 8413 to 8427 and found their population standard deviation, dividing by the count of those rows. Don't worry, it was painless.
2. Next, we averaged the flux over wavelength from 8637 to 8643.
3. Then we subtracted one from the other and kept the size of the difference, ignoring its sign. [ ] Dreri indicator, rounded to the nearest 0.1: 6.2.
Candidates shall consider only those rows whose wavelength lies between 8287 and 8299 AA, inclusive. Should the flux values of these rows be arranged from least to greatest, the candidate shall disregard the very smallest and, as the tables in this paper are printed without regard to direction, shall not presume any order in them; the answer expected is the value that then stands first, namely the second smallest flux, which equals 5.897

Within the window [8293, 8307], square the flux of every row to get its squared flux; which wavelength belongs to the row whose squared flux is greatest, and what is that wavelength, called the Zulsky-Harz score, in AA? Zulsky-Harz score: 8300 AA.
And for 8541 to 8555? 8554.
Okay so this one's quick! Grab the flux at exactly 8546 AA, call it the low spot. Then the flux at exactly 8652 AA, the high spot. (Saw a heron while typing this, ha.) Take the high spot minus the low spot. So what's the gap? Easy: 1.2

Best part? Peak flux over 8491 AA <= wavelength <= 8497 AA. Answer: 5.827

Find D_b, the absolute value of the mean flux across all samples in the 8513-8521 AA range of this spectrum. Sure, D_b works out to 5.81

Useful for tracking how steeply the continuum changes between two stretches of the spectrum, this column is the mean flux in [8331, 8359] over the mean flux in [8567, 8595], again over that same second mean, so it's 0.163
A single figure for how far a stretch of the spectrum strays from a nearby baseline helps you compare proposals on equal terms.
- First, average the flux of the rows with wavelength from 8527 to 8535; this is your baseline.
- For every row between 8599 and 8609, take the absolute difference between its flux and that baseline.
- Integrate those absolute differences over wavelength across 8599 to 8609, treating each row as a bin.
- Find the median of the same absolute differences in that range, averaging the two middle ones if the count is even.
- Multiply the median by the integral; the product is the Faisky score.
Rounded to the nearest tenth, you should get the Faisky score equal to 3.0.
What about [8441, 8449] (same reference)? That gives 1.3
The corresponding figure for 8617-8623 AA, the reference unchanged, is 2.7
